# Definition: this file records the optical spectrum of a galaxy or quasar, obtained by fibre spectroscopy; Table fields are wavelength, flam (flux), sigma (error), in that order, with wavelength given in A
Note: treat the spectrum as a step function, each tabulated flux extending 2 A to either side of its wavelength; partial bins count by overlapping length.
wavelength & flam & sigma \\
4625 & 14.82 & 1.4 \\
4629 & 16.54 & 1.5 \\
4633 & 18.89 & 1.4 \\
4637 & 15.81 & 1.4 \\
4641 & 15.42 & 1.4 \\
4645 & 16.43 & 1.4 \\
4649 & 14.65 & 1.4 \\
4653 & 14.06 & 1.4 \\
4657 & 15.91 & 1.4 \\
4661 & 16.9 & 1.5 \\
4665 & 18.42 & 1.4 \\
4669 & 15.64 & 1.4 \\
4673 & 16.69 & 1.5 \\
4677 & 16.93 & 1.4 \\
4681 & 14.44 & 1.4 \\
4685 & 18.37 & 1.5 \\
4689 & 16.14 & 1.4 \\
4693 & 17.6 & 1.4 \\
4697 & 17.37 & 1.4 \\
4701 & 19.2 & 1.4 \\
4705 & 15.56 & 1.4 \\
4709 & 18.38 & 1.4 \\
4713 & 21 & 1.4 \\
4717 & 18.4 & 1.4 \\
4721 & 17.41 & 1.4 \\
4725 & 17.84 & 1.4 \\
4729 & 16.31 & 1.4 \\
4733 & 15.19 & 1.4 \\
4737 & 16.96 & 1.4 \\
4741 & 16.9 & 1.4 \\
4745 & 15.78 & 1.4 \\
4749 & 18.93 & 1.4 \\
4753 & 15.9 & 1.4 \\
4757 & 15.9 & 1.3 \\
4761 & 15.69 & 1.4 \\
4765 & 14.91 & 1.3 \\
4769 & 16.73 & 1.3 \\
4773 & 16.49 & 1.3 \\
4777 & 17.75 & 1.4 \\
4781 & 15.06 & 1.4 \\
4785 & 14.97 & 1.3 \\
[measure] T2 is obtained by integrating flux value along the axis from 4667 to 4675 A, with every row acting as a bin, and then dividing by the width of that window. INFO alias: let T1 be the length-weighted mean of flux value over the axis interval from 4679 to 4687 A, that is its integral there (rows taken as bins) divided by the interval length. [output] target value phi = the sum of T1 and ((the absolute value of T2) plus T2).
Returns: 48.7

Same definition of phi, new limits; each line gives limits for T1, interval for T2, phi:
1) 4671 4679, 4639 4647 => 48.7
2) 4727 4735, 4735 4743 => 49.6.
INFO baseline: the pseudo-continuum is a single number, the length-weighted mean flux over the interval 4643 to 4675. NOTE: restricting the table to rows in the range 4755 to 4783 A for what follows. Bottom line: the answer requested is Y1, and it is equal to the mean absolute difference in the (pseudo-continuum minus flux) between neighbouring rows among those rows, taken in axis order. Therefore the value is 1.17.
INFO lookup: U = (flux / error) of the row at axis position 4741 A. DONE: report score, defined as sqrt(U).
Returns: 3.47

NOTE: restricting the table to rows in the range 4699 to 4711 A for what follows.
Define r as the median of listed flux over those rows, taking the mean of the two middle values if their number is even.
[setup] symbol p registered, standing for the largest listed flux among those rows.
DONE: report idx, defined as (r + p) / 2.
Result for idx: 18.8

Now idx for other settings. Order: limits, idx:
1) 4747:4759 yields 17.4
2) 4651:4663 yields 16.4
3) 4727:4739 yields 16.6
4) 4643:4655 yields 15.5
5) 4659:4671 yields 17.7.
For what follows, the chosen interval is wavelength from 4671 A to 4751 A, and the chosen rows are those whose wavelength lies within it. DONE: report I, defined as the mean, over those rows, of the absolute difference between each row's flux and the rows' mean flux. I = 1.18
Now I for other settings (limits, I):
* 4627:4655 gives 1.13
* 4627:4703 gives 1.15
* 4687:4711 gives 1.02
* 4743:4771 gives 0.90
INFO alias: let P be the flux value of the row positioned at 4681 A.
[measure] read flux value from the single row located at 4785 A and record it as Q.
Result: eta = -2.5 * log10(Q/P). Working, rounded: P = 14.44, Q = 14.97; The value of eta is -0.04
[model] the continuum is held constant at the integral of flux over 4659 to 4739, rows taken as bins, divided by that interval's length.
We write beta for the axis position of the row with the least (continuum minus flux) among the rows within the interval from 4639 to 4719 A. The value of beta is 4713 A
